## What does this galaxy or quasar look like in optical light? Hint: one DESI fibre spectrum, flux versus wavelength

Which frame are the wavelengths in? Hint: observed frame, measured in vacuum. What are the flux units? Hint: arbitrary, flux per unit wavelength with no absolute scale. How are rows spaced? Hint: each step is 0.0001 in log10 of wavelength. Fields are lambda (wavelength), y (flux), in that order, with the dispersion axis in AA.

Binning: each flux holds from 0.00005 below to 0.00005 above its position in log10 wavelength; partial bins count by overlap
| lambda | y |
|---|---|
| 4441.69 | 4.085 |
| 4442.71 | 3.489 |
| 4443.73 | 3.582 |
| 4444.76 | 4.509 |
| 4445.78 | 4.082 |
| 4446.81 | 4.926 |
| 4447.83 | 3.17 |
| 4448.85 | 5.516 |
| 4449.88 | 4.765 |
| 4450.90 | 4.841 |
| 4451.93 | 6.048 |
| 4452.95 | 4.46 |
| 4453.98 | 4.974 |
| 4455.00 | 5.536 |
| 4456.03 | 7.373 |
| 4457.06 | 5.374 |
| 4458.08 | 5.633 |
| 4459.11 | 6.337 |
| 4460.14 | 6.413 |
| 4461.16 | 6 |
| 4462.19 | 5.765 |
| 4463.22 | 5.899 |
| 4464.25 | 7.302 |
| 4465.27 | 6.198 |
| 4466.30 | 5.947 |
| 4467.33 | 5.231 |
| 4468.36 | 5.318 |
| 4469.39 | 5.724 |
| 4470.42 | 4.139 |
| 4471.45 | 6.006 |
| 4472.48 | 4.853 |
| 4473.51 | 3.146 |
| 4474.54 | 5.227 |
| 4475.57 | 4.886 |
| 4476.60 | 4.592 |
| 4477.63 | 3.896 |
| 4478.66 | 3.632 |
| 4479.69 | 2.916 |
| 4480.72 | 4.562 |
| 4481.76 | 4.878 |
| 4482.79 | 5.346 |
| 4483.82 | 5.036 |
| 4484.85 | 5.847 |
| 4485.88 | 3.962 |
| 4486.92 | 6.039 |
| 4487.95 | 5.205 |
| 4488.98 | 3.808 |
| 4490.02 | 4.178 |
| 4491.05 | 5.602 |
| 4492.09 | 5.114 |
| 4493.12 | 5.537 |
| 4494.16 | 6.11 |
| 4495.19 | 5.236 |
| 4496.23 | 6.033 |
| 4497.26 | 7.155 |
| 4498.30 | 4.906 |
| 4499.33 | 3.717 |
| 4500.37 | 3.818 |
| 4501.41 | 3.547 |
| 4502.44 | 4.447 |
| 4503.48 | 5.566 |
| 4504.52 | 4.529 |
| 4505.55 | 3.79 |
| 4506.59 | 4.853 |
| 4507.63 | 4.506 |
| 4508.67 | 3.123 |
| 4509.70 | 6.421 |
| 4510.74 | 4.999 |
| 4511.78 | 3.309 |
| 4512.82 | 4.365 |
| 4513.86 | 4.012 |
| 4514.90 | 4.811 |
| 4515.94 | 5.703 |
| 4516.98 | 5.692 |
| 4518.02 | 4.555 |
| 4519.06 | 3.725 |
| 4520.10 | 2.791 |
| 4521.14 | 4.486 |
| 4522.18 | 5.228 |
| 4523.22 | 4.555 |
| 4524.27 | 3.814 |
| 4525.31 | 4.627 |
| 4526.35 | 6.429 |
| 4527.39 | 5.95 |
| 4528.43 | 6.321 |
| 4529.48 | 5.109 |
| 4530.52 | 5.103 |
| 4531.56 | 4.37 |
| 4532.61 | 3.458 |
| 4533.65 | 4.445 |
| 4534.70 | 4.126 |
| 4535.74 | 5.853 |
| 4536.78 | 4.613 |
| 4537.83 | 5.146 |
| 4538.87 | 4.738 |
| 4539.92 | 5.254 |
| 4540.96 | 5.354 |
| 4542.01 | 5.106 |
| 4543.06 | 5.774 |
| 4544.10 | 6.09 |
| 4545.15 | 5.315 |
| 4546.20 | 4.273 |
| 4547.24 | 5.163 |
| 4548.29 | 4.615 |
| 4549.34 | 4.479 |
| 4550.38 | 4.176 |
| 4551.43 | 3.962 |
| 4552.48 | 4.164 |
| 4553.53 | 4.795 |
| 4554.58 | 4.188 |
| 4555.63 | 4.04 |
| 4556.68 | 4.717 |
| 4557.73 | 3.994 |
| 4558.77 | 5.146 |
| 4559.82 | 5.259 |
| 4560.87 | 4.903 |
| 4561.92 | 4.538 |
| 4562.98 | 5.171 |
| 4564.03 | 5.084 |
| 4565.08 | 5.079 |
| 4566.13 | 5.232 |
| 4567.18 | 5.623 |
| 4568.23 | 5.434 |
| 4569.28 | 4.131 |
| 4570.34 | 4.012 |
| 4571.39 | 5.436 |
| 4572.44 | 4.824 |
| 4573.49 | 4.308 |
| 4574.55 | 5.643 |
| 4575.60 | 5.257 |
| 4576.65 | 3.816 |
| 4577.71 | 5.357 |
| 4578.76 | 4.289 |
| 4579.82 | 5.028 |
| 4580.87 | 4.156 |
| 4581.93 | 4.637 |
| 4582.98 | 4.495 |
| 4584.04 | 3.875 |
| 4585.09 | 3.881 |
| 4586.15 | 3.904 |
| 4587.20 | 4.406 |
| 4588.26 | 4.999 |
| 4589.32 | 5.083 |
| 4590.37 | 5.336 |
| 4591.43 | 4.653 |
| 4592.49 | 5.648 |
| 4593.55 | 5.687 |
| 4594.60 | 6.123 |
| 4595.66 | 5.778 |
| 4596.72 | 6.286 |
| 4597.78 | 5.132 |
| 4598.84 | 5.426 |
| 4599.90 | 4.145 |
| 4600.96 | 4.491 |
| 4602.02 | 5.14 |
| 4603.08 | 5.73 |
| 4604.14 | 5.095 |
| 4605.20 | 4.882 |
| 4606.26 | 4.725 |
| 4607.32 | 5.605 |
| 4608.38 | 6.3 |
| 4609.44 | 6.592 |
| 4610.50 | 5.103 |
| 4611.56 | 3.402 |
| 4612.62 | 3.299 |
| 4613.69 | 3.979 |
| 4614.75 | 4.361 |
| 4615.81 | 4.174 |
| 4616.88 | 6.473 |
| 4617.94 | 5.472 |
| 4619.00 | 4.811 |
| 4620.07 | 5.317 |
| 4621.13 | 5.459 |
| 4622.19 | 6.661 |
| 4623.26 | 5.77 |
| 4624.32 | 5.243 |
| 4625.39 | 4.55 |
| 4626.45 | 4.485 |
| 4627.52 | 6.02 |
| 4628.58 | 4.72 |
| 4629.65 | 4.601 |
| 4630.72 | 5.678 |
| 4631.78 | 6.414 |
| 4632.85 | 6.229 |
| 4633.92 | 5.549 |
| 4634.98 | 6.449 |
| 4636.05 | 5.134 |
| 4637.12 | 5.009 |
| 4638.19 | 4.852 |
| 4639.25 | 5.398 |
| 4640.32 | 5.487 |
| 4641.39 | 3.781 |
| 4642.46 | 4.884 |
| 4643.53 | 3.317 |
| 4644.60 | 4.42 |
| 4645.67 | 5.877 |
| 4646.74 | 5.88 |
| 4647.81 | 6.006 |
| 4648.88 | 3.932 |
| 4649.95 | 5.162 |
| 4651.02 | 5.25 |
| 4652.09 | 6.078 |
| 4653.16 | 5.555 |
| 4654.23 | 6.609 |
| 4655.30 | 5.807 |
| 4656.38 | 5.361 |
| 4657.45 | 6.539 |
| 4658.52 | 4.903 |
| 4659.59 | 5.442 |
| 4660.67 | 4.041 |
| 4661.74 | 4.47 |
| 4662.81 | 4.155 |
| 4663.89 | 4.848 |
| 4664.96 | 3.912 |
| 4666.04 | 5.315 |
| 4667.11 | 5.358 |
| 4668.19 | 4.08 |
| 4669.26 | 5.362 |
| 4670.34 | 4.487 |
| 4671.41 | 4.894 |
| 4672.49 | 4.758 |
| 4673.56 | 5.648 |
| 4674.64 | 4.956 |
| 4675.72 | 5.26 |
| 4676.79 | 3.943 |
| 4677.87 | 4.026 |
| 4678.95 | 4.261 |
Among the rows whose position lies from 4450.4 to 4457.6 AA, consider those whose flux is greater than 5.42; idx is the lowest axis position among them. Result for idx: 4451.93 AA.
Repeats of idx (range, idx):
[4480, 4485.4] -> 4484.85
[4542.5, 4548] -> 4543.06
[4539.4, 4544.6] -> 4543.06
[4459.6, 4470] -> 4460.14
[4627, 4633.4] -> 4627.52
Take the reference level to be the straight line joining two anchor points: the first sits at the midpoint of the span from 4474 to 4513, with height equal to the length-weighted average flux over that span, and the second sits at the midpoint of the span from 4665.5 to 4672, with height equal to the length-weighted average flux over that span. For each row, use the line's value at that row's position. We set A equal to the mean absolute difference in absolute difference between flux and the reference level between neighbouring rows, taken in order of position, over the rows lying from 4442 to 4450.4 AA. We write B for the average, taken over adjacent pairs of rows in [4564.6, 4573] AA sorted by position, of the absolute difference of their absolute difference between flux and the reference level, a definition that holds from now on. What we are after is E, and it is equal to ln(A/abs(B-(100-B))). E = -5.00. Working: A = 0.67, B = 0.25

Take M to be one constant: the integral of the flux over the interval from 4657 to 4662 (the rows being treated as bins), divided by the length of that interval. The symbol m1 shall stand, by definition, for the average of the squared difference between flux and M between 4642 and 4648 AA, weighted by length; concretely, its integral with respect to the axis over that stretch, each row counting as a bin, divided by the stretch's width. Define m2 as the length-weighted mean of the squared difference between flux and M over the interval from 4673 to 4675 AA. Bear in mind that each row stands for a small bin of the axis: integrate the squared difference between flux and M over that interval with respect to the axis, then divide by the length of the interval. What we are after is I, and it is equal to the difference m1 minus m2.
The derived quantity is 0.79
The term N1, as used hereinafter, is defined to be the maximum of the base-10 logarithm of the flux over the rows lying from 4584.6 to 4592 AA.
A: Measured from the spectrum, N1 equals 0.73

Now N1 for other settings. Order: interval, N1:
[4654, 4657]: 0.82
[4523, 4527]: 0.81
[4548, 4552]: 0.66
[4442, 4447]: 0.69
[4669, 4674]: 0.75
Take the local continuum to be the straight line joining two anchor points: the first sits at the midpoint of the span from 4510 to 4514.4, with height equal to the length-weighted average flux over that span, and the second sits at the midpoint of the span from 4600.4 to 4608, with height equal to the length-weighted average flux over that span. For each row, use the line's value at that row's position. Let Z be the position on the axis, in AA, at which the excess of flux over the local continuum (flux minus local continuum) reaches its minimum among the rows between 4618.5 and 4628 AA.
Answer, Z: 4626.45 AA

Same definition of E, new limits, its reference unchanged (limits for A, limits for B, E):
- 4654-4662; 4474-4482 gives -4.86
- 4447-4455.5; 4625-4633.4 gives -5.06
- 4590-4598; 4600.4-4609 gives -5.32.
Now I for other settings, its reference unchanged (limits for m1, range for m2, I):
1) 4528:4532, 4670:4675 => 0.32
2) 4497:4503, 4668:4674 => 1.37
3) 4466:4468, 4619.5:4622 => -0.11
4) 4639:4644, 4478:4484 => -0.22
